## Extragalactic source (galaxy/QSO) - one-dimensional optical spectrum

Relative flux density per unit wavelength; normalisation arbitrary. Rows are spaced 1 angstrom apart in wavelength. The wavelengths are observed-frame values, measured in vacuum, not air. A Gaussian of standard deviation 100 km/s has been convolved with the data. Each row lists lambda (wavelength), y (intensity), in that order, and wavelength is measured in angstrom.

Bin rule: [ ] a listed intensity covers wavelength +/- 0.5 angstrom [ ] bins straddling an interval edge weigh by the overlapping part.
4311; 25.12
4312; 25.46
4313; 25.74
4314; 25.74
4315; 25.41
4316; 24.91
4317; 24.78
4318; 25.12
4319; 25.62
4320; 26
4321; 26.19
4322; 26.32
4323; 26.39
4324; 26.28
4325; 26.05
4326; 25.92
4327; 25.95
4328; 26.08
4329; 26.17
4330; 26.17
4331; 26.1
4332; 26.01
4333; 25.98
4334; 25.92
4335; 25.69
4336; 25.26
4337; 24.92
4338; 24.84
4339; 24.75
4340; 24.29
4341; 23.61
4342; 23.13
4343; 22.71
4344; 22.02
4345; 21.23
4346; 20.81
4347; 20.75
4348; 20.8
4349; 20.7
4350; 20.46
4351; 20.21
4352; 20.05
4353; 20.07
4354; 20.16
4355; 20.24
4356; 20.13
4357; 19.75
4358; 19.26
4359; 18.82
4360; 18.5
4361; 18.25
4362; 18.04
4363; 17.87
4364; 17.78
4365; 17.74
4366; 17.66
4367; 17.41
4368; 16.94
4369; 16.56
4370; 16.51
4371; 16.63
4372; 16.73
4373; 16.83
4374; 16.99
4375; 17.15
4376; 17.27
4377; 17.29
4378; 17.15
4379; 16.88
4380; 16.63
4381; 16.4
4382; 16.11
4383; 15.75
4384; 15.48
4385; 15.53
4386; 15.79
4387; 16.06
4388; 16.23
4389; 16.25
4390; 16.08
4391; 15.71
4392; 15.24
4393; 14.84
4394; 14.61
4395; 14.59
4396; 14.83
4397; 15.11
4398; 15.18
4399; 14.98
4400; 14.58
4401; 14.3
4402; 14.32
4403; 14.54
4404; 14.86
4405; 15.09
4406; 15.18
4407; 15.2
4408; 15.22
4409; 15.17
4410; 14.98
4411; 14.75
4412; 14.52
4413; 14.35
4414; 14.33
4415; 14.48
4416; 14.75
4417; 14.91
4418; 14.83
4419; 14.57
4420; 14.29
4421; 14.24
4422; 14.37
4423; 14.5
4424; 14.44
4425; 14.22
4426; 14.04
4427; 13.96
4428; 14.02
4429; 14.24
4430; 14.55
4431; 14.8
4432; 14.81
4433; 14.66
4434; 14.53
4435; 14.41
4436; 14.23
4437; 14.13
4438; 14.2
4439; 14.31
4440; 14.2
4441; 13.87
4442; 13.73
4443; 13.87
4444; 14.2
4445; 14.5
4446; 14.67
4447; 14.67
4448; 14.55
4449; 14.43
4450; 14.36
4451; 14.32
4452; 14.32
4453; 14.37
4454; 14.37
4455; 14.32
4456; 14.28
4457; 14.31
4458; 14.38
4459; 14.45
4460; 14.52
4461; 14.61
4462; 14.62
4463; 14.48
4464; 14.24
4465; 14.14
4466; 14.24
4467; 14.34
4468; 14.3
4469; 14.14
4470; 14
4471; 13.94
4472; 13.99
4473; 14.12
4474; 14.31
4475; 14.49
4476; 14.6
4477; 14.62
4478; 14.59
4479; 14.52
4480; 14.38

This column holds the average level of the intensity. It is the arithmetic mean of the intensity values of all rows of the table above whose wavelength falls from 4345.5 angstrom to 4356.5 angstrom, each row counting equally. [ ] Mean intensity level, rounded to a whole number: 20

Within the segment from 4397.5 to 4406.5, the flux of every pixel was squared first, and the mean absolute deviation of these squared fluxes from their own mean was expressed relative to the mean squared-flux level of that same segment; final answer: 0.042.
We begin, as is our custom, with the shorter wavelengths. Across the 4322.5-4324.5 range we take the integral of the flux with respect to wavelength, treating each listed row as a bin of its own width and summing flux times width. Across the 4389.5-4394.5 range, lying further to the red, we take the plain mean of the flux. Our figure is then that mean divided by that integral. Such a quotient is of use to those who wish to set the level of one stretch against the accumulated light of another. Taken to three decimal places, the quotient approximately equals 0.290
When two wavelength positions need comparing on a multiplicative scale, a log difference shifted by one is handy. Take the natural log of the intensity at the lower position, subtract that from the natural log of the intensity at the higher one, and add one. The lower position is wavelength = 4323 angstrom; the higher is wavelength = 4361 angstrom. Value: 0.63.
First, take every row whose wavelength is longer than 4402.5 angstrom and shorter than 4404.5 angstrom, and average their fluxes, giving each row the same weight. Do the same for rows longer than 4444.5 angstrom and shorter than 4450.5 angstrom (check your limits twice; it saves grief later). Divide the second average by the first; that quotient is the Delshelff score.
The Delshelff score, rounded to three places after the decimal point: 0.988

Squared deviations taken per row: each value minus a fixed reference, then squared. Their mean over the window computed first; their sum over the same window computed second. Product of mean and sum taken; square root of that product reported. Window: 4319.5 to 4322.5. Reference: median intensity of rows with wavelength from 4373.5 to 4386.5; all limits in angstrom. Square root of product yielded 158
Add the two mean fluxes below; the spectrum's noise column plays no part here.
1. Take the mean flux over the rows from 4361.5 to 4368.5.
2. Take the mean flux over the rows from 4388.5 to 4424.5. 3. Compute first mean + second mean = 32.5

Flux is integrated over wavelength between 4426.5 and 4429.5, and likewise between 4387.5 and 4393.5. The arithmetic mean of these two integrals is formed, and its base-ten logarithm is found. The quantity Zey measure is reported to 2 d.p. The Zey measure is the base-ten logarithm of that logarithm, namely 0.26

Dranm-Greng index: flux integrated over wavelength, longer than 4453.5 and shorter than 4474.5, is 300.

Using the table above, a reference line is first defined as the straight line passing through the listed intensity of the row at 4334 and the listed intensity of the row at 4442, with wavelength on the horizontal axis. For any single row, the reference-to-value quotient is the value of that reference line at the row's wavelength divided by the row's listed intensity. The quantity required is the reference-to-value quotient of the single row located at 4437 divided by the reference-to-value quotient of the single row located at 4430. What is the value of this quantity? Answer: 0.98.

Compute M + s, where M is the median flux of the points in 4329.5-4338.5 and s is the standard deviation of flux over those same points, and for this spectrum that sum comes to 26.4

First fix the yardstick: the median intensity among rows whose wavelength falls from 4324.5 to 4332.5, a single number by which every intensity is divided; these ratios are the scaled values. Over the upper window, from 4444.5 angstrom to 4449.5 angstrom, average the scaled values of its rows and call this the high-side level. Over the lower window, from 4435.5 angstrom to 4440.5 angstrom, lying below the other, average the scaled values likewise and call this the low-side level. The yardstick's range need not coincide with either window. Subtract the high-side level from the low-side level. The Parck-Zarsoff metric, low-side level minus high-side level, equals -0.01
